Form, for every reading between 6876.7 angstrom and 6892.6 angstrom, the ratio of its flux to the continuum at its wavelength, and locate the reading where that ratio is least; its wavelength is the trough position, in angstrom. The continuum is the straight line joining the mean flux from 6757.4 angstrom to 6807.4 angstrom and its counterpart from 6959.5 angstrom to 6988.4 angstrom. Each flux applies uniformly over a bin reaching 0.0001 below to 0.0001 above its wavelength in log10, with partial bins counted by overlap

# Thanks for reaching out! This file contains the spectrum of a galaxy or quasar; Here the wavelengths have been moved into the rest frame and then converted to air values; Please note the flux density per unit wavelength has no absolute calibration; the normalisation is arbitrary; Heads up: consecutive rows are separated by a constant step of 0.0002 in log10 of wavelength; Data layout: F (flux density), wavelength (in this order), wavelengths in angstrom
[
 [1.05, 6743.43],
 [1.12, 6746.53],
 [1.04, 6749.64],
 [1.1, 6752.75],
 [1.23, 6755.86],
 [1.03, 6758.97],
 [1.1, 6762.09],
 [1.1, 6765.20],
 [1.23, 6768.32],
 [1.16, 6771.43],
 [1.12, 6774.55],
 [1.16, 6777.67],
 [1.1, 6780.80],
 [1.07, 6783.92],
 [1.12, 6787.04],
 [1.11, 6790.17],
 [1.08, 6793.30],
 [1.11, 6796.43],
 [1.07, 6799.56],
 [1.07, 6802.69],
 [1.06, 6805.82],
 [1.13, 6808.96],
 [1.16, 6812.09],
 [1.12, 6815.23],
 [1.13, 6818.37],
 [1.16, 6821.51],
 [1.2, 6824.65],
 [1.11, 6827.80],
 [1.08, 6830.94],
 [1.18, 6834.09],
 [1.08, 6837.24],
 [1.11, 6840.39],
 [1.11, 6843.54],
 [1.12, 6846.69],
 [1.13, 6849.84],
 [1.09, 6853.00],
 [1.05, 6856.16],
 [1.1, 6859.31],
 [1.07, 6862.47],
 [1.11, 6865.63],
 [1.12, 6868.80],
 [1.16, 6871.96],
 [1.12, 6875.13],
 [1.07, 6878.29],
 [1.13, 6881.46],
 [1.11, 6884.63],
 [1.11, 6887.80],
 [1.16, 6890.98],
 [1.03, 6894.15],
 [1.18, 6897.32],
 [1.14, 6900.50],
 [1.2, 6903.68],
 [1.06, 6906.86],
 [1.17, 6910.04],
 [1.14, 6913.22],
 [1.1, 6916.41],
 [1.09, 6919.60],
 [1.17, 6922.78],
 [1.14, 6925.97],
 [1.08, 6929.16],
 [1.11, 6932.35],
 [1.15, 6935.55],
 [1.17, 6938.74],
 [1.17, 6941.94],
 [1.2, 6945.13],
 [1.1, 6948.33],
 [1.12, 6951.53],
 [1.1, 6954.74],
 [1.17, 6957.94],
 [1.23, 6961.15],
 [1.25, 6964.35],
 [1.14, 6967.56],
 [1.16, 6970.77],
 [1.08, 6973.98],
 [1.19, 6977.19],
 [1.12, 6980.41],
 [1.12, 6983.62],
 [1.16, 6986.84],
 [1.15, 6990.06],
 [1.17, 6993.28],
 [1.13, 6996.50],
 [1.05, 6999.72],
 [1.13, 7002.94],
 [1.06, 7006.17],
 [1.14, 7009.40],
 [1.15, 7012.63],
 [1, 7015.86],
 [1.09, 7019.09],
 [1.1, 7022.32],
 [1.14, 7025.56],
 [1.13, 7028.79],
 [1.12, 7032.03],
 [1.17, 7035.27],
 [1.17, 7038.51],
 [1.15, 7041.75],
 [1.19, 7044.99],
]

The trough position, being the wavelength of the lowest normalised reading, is 6878.29 angstrom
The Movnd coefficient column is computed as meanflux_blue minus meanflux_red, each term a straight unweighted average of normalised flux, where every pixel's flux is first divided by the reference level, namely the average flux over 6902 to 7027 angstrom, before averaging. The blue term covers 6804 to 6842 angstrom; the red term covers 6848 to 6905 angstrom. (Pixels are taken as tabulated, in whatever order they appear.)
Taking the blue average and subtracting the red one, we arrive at 0.010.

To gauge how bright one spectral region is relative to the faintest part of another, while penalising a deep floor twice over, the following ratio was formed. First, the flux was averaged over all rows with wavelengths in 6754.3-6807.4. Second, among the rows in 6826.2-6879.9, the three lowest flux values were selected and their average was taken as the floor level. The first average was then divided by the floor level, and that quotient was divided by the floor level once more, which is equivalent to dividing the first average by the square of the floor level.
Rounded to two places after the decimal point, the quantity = 0.98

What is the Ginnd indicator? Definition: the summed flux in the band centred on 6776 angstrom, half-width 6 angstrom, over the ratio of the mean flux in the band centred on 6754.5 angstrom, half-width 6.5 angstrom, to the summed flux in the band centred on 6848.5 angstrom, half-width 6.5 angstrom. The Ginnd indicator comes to 18.37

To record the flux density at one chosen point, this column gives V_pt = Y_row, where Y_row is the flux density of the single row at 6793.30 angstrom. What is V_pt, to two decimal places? 1.08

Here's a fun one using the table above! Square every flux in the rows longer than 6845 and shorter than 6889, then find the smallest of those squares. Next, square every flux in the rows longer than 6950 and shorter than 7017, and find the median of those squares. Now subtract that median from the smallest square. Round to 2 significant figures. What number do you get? -0.20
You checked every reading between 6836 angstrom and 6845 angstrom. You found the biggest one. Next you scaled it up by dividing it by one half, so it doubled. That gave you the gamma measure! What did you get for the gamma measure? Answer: 2.22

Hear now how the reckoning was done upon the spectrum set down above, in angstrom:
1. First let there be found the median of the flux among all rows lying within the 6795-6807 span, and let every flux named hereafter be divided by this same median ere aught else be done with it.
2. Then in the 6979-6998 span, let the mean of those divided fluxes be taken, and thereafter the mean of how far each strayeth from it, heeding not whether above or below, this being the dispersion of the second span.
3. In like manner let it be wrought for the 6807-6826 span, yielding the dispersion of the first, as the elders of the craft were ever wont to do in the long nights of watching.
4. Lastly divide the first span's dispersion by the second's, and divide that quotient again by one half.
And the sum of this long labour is 2.5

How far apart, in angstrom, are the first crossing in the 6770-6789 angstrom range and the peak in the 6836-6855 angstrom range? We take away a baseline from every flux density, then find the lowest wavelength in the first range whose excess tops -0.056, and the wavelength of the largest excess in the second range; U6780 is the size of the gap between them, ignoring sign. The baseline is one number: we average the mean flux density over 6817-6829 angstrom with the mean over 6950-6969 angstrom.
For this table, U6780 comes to 78.4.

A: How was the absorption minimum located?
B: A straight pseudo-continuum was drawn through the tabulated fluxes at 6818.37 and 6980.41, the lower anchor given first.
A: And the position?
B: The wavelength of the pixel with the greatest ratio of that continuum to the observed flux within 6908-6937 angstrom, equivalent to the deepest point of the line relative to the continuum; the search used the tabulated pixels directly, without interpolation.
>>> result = 6929.16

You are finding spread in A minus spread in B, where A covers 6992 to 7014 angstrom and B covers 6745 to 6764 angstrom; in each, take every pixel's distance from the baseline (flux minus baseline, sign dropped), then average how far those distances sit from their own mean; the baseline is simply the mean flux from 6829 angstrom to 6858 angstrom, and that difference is -0.028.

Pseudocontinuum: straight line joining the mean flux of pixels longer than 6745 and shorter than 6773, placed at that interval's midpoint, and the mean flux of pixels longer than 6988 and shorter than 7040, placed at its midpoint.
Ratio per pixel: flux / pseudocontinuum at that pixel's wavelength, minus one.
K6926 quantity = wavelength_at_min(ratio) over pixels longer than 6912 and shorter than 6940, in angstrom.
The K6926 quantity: 6929.16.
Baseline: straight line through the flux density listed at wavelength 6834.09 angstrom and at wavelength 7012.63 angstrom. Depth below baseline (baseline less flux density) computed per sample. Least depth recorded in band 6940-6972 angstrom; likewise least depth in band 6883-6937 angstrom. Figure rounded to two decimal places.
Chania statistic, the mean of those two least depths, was -0.06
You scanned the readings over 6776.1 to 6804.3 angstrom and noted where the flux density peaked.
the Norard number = 6777.67 angstrom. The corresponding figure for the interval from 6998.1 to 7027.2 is 7012.63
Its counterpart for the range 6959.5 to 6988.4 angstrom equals 6964.35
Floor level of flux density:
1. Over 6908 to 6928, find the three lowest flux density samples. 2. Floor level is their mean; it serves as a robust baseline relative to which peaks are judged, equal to 1.110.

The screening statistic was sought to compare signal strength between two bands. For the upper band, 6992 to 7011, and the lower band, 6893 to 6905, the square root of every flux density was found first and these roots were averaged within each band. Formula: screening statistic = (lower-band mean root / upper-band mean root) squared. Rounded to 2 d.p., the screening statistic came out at 1.02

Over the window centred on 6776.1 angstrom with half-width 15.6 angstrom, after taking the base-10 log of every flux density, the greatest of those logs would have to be 0.090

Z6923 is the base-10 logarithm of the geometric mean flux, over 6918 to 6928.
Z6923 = 0.0542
